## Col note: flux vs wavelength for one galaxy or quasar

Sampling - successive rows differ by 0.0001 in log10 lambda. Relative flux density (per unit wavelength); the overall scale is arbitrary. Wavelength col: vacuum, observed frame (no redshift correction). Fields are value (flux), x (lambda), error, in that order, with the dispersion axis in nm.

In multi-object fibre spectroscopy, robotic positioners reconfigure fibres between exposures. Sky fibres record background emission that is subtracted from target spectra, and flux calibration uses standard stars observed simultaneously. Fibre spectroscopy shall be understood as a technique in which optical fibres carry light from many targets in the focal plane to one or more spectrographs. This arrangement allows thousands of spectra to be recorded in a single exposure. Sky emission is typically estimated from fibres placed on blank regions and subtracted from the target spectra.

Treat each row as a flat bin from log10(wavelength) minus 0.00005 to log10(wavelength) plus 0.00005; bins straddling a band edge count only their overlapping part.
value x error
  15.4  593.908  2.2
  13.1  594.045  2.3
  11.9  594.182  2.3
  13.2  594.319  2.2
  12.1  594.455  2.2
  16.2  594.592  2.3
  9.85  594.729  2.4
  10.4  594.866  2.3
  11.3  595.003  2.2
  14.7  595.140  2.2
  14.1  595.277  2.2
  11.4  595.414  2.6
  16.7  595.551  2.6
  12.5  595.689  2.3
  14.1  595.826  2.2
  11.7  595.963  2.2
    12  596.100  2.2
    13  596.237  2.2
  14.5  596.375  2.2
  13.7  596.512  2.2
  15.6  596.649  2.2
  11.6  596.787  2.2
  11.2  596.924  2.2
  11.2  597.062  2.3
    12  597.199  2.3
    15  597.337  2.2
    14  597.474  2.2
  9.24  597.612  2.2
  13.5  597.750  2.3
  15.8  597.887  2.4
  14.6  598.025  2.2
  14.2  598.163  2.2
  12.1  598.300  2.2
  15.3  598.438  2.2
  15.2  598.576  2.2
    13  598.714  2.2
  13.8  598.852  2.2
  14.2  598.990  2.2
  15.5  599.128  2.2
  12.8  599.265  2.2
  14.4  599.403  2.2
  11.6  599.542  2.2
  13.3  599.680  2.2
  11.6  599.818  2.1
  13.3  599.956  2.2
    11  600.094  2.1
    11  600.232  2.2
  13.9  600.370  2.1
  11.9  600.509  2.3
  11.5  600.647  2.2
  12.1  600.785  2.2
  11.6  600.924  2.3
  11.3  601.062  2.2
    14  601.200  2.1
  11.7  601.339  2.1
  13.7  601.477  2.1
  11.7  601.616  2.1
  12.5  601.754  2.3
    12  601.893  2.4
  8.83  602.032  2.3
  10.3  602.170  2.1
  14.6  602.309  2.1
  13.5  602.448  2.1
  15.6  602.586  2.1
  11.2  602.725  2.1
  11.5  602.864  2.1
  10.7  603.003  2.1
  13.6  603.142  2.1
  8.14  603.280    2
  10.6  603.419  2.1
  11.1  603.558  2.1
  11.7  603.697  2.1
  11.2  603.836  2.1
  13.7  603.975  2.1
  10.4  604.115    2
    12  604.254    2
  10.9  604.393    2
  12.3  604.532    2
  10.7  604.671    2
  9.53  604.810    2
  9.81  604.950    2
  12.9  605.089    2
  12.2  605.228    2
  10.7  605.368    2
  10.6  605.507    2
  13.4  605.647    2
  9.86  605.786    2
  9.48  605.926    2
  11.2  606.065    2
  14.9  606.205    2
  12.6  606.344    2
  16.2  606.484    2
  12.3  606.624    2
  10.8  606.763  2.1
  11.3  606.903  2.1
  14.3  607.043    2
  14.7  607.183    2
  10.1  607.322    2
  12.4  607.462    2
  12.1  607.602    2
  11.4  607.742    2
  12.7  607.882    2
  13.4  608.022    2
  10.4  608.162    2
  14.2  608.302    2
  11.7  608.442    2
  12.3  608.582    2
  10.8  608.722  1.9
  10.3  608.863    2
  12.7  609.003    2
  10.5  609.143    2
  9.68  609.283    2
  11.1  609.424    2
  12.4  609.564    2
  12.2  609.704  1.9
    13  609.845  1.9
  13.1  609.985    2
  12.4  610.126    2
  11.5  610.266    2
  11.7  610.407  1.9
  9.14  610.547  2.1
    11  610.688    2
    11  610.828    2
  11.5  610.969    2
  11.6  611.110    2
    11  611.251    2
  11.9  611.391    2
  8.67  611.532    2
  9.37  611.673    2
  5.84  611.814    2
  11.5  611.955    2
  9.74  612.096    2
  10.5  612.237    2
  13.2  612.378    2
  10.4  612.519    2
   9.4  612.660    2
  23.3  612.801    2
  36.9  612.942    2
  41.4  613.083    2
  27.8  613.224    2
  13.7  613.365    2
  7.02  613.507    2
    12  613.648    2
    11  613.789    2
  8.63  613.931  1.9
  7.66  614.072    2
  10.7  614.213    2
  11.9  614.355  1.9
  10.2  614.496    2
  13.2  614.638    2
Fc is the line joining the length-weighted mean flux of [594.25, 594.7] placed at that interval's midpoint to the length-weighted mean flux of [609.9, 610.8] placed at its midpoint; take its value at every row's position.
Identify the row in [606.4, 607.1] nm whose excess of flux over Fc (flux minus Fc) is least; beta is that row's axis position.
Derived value 606.763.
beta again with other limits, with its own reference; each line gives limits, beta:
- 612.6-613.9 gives 613.507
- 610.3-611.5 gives 610.547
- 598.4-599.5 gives 599.265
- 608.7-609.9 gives 609.283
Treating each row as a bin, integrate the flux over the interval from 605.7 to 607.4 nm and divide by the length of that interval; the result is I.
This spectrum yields 12.3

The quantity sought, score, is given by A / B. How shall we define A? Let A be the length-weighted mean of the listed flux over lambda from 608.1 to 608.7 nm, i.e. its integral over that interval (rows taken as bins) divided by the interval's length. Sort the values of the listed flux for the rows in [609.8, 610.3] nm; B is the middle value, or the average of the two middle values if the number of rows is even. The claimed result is 0.95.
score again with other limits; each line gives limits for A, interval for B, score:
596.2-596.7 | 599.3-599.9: 1.14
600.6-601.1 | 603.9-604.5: 1.02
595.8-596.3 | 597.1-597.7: 0.97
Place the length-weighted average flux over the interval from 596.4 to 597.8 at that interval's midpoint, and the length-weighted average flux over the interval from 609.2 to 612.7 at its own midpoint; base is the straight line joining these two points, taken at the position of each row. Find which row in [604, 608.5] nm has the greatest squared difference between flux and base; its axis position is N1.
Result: 606.484 nm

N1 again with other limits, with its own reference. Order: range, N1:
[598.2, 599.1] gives 598.438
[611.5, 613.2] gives 613.083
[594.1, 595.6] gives 595.551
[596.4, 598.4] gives 597.612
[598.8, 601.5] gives 599.128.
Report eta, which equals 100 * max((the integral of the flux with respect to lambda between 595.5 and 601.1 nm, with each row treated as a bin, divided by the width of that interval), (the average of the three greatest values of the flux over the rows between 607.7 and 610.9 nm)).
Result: 1357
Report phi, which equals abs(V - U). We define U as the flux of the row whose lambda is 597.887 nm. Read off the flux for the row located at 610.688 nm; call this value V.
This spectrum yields 4.80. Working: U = 15.8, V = 11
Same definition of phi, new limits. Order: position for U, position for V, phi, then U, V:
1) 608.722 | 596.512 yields 2.90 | 10.8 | 13.7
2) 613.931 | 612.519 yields 1.77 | 8.63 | 10.4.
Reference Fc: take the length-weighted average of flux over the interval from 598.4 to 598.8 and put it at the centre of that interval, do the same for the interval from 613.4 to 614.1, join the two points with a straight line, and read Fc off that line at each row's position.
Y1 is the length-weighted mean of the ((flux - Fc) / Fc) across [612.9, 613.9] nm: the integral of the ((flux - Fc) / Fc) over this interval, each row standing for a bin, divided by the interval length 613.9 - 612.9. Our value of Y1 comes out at 1.10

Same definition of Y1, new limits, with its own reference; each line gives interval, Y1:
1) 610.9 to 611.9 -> -0.03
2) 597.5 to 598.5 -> -0.07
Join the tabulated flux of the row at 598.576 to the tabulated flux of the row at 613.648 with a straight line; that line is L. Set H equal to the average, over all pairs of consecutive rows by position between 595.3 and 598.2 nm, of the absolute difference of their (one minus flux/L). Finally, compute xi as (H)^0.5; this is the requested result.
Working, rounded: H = 0.132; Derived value 0.363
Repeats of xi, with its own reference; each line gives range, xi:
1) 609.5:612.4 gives 0.334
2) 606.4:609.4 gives 0.371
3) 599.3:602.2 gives 0.328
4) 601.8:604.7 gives 0.382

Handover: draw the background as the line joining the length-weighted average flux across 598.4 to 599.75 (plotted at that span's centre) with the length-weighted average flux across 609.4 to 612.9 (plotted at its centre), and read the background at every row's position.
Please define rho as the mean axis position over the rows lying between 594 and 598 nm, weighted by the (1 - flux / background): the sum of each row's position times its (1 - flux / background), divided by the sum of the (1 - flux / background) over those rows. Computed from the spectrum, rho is 595.71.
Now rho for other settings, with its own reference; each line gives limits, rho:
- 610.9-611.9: 611.67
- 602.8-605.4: 604.05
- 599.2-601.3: 600.29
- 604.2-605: 604.69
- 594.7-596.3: 595.32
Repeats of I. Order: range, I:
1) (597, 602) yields 12.9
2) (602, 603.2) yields 12.3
